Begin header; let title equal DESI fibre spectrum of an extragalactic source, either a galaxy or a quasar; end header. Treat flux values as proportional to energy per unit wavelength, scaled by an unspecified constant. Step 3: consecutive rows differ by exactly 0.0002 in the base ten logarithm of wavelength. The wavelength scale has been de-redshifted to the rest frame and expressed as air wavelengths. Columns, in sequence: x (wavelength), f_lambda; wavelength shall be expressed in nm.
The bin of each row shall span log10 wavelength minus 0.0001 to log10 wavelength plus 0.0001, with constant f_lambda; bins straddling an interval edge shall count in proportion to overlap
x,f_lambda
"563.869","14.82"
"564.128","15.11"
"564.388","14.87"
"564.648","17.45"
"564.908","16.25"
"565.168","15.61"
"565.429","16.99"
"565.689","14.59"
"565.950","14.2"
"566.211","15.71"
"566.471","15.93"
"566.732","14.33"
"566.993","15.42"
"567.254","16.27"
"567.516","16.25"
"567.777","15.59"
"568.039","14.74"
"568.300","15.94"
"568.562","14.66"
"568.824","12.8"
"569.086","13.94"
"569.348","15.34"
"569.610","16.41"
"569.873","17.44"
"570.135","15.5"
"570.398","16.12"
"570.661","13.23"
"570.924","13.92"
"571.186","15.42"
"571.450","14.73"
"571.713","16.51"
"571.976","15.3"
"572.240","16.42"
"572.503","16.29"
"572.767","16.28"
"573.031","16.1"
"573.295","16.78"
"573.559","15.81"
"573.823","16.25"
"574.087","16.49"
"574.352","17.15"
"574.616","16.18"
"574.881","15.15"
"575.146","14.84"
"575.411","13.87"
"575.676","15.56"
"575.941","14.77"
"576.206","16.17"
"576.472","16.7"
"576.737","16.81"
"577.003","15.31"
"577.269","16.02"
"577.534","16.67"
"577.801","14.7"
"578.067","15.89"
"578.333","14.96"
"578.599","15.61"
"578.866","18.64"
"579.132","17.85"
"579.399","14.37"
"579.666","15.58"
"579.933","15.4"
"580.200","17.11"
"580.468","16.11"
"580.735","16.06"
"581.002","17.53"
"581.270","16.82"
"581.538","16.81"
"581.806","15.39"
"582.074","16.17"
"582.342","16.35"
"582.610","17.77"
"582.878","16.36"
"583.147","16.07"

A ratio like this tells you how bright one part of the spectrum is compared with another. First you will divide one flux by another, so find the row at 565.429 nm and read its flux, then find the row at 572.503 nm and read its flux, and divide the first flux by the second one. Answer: 1.04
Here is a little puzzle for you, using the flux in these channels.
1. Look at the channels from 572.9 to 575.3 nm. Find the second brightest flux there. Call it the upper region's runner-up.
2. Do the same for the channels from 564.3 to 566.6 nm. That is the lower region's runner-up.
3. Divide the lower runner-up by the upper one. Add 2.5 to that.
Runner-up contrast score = 3.51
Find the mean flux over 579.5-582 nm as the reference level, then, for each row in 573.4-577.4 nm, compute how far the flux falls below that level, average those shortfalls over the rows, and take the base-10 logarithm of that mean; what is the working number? -0.3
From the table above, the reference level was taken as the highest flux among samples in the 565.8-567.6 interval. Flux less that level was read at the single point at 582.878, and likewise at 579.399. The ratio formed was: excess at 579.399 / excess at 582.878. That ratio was -21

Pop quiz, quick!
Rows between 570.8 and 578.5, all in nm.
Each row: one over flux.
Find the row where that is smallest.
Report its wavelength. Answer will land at 574.352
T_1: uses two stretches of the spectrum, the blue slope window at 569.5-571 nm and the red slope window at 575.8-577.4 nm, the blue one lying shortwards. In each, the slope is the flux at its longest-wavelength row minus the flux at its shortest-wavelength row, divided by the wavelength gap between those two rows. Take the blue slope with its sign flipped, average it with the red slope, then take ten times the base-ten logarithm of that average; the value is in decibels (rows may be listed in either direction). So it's 1.5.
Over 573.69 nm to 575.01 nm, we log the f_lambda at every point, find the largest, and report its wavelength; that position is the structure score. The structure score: 574.352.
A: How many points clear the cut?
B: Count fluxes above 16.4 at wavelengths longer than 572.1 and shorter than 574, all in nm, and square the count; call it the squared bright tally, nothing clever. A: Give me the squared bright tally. 4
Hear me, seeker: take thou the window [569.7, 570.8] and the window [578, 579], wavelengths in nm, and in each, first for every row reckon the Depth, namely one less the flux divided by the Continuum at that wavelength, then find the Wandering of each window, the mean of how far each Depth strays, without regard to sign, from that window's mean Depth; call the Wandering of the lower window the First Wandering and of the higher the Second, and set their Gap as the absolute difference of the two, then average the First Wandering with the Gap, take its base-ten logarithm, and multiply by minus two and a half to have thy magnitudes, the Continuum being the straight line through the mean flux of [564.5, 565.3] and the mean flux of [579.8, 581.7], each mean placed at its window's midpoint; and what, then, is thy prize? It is 3.56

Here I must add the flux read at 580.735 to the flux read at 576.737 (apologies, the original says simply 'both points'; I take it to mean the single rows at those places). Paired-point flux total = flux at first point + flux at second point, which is 32.9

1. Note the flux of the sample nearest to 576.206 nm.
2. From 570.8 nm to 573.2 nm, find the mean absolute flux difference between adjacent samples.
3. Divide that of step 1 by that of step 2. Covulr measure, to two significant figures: 20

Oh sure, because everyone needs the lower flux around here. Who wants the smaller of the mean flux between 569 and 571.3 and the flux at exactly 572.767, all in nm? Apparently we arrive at 15.3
